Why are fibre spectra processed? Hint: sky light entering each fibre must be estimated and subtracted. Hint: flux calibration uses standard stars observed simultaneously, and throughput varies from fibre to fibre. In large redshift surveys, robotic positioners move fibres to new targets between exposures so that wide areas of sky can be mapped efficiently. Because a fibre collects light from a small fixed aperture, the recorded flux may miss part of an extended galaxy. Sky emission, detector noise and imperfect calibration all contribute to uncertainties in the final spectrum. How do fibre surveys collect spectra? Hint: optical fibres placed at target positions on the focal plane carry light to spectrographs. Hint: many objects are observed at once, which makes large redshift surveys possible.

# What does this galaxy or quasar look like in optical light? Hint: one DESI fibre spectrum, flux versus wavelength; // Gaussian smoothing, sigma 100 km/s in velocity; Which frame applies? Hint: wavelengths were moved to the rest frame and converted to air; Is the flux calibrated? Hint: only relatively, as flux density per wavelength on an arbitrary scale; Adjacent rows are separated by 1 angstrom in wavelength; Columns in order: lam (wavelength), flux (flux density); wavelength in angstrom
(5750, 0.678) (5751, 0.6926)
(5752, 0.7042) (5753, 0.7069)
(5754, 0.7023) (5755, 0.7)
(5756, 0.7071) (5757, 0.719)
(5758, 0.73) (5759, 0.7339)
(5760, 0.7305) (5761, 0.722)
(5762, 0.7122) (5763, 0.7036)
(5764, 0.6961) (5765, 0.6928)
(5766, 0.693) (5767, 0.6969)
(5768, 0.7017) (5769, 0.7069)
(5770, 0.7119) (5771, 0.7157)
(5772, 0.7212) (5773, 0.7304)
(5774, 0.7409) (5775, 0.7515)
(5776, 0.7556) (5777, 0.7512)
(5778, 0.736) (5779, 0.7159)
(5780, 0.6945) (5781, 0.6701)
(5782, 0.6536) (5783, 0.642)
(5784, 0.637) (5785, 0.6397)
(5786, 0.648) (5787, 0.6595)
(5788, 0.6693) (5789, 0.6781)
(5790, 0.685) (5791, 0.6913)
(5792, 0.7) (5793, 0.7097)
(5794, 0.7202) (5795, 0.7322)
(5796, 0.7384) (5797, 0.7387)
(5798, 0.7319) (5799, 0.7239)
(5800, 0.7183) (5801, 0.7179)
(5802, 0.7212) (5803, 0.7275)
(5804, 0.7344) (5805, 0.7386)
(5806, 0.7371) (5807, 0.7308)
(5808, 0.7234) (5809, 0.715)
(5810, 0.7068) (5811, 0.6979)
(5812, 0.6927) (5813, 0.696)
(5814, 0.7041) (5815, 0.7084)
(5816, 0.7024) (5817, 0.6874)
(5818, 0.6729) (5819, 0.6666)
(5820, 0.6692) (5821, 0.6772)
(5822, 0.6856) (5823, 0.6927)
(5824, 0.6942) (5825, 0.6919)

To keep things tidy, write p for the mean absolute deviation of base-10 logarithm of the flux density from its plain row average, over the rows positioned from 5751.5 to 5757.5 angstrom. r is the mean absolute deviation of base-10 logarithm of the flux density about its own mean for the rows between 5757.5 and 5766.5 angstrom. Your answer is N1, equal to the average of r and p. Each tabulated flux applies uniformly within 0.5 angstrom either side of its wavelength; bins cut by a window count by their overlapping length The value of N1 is 0.0058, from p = 0.003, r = 0.009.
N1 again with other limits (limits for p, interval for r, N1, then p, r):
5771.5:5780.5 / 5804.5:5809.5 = 0.0070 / 0.009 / 0.005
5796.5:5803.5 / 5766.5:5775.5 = 0.0062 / 0.004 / 0.009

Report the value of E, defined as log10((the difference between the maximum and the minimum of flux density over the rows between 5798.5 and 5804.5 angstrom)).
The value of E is -1.78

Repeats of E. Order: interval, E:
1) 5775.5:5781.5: -1.07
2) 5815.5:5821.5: -1.45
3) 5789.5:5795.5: -1.33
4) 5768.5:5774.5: -1.47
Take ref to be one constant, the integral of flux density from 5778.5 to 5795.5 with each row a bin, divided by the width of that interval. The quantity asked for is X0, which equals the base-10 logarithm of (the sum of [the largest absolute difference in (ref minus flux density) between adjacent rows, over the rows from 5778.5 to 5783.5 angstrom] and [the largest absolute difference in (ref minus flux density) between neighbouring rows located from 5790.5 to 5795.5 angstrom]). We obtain -1.44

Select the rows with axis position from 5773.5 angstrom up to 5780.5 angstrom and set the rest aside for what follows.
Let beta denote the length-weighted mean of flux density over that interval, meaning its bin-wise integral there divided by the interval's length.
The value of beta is 0.735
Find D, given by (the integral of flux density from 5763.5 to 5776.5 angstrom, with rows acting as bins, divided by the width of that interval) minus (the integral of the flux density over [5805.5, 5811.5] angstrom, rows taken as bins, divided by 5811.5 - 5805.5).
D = -0.002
